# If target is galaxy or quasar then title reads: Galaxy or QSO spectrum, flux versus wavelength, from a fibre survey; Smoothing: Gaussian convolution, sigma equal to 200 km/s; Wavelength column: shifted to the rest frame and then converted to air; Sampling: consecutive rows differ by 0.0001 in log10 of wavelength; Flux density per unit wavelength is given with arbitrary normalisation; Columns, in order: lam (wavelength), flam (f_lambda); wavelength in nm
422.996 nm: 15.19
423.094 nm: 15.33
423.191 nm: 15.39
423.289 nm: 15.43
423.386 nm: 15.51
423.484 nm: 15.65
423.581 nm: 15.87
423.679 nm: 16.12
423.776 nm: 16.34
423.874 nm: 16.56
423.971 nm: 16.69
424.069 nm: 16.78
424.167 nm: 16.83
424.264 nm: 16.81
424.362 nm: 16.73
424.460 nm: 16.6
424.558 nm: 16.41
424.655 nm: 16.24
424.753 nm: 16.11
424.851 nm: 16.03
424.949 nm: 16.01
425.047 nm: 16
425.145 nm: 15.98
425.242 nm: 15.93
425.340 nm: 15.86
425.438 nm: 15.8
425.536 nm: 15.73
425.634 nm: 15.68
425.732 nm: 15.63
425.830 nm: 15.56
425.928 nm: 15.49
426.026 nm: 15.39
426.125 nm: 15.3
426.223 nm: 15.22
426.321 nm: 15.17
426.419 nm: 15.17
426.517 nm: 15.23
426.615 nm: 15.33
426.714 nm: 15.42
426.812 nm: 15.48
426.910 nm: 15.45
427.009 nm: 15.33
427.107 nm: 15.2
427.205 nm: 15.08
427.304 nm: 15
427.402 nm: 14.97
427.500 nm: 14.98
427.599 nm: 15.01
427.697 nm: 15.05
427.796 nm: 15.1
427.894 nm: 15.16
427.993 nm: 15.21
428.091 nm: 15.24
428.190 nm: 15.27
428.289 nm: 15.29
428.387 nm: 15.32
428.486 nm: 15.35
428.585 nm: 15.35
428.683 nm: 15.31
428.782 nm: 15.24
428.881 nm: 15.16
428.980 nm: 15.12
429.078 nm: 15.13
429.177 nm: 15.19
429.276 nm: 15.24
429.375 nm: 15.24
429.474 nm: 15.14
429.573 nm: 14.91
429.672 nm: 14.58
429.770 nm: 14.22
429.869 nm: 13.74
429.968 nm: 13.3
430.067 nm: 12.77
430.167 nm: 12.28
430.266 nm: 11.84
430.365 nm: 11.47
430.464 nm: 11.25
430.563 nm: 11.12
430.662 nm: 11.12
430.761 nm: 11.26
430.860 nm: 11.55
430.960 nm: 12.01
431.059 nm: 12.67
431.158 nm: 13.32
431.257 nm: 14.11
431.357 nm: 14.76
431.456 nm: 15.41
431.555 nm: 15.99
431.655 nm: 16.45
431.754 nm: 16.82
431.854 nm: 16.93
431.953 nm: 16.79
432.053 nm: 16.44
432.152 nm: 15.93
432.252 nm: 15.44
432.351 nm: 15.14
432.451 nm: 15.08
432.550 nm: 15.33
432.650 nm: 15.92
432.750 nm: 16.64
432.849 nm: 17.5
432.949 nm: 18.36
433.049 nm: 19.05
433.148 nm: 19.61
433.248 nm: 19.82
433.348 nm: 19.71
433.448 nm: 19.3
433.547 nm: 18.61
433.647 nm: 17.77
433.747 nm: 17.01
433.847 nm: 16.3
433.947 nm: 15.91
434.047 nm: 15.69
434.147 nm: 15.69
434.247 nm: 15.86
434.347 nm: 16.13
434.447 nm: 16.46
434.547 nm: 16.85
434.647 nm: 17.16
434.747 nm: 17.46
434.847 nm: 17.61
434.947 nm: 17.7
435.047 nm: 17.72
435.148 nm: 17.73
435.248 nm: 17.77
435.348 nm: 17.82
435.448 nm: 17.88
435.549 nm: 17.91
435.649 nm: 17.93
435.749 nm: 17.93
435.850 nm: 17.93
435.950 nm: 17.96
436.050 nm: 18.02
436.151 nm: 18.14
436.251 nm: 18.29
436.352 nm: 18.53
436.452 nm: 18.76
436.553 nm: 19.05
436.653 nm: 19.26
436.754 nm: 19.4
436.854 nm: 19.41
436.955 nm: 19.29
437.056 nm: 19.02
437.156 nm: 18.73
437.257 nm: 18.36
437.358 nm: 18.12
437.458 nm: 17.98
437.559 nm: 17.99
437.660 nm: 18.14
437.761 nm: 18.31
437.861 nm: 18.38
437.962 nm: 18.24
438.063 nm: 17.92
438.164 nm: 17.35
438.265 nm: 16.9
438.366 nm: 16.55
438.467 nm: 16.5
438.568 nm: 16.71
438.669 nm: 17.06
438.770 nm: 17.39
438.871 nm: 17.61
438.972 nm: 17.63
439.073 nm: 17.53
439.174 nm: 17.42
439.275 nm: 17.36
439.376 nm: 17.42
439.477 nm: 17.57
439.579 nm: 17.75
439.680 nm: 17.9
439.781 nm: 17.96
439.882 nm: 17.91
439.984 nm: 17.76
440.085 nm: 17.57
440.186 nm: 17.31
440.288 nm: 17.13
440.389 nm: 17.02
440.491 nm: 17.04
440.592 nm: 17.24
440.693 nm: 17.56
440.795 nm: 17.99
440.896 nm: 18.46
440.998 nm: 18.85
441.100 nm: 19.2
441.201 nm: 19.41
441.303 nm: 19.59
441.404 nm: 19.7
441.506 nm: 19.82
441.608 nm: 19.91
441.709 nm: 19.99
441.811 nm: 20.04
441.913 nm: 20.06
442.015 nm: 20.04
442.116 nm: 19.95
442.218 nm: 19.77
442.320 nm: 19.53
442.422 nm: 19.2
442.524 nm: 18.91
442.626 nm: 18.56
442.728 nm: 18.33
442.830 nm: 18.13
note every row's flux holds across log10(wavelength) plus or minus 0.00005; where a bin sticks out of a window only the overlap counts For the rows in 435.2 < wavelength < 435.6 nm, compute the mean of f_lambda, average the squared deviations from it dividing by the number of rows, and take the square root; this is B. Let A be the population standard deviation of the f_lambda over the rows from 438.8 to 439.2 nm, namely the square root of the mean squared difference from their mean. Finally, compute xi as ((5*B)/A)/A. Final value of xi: 40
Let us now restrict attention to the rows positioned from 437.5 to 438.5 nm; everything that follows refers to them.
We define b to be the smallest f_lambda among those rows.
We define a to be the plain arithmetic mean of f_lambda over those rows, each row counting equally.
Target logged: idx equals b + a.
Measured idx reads 34.1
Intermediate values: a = 17.6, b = 16.5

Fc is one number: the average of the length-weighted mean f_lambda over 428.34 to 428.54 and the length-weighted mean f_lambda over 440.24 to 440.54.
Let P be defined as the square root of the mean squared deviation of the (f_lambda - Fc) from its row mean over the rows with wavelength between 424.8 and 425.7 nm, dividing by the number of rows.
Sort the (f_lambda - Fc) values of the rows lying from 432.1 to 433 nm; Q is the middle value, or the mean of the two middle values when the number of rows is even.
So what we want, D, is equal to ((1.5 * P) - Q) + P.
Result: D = 0.6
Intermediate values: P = 0.12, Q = -0.2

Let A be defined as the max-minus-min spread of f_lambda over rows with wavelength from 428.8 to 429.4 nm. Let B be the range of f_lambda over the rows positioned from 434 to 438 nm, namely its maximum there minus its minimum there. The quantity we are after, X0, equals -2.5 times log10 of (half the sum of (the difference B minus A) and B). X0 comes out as -1.41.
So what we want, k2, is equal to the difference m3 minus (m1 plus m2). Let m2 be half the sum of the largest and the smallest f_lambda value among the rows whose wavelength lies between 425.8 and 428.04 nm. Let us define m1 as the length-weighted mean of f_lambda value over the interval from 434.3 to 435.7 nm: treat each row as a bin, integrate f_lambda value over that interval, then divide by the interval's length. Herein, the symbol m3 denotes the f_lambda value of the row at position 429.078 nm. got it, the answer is -17.6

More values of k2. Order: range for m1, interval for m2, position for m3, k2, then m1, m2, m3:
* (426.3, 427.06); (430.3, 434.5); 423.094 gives -15.5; 15.3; 15.5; 15.33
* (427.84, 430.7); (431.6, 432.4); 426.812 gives -14.8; 14.2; 16.0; 15.48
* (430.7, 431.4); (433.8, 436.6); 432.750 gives -13.5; 12.8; 17.4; 16.64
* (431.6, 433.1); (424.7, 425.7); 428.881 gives -17.3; 16.5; 15.9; 15.16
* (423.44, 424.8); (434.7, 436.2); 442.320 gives -14.7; 16.4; 17.8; 19.53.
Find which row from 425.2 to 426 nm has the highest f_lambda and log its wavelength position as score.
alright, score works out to 425.242 nm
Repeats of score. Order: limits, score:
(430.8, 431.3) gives 431.257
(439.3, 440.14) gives 439.781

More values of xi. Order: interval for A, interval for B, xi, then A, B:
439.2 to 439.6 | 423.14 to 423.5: 22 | 0.151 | 0.10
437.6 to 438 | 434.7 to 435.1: 65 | 0.089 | 0.10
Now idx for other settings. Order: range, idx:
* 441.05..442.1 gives 39.0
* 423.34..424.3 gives 31.8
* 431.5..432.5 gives 31.2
